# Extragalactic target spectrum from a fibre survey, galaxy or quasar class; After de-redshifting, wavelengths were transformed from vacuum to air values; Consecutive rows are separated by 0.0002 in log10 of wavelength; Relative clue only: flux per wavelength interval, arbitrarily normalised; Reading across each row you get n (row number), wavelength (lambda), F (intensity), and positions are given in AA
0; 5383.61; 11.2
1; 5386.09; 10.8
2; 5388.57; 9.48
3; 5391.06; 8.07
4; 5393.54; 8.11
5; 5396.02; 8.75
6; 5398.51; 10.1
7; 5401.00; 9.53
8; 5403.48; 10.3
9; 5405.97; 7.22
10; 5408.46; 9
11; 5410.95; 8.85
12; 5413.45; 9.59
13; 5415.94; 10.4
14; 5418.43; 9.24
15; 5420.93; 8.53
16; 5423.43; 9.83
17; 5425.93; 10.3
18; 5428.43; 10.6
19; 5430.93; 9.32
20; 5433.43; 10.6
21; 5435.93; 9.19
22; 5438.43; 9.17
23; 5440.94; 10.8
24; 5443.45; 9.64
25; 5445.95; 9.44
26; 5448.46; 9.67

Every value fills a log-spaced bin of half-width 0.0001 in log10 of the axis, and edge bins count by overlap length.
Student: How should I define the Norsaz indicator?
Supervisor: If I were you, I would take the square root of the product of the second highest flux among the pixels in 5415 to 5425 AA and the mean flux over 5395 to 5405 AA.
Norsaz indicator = 9.7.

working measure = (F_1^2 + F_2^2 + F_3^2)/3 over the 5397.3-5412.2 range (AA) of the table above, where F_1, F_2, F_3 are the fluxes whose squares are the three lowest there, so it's 70.5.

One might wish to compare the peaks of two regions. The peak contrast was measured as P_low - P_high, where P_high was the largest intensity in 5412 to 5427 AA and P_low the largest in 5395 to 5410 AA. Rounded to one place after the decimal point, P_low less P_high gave -0.1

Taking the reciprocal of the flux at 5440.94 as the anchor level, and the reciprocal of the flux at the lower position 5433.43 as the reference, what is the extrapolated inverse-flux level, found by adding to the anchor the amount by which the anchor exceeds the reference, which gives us 0.091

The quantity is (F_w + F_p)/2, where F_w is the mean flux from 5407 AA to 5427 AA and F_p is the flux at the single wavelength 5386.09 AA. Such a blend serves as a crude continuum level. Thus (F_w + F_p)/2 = 10.1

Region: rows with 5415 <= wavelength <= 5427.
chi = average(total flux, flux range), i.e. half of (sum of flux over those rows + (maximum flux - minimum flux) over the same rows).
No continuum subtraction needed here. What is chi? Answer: 25.1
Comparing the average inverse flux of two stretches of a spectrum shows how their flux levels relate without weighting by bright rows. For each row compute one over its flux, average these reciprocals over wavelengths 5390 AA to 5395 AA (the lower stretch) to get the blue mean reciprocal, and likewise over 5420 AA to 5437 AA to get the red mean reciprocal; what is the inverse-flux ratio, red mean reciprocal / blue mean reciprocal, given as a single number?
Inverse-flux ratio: 0.83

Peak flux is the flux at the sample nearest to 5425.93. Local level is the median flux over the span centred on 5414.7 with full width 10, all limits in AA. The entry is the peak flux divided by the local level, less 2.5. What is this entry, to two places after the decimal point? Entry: -1.41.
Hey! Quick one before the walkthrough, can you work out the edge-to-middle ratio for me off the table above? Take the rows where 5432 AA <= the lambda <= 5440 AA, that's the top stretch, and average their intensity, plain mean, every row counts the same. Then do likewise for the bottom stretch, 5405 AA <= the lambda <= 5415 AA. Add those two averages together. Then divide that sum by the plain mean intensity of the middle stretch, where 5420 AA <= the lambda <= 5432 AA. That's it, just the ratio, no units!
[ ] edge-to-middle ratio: 1.89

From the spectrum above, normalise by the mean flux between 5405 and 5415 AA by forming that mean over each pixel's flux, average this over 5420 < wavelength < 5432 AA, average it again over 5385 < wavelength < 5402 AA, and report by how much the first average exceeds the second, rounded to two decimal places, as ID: -0.05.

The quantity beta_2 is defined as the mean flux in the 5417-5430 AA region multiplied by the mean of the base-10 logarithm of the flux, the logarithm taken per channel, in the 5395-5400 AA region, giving 9.44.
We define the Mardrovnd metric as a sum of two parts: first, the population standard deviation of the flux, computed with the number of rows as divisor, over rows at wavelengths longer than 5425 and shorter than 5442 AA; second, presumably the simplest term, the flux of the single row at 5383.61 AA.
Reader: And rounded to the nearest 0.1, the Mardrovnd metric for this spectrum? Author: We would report 11.9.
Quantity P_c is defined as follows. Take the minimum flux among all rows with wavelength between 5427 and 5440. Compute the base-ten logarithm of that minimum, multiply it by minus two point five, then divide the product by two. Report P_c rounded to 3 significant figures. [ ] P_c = -1.20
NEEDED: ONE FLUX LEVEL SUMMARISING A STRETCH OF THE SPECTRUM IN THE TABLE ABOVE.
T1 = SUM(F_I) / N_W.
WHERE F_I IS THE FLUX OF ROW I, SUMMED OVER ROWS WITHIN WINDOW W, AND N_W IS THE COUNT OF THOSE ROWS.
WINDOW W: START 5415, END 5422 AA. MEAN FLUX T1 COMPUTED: 9.4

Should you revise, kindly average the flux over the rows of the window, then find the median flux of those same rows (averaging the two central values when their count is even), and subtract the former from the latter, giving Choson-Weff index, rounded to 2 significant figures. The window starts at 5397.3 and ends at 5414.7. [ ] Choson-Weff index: 0.30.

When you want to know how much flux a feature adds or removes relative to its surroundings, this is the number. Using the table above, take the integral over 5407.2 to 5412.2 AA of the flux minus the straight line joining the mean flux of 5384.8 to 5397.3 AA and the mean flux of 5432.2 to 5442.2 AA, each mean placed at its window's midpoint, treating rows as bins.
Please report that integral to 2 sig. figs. -2.4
